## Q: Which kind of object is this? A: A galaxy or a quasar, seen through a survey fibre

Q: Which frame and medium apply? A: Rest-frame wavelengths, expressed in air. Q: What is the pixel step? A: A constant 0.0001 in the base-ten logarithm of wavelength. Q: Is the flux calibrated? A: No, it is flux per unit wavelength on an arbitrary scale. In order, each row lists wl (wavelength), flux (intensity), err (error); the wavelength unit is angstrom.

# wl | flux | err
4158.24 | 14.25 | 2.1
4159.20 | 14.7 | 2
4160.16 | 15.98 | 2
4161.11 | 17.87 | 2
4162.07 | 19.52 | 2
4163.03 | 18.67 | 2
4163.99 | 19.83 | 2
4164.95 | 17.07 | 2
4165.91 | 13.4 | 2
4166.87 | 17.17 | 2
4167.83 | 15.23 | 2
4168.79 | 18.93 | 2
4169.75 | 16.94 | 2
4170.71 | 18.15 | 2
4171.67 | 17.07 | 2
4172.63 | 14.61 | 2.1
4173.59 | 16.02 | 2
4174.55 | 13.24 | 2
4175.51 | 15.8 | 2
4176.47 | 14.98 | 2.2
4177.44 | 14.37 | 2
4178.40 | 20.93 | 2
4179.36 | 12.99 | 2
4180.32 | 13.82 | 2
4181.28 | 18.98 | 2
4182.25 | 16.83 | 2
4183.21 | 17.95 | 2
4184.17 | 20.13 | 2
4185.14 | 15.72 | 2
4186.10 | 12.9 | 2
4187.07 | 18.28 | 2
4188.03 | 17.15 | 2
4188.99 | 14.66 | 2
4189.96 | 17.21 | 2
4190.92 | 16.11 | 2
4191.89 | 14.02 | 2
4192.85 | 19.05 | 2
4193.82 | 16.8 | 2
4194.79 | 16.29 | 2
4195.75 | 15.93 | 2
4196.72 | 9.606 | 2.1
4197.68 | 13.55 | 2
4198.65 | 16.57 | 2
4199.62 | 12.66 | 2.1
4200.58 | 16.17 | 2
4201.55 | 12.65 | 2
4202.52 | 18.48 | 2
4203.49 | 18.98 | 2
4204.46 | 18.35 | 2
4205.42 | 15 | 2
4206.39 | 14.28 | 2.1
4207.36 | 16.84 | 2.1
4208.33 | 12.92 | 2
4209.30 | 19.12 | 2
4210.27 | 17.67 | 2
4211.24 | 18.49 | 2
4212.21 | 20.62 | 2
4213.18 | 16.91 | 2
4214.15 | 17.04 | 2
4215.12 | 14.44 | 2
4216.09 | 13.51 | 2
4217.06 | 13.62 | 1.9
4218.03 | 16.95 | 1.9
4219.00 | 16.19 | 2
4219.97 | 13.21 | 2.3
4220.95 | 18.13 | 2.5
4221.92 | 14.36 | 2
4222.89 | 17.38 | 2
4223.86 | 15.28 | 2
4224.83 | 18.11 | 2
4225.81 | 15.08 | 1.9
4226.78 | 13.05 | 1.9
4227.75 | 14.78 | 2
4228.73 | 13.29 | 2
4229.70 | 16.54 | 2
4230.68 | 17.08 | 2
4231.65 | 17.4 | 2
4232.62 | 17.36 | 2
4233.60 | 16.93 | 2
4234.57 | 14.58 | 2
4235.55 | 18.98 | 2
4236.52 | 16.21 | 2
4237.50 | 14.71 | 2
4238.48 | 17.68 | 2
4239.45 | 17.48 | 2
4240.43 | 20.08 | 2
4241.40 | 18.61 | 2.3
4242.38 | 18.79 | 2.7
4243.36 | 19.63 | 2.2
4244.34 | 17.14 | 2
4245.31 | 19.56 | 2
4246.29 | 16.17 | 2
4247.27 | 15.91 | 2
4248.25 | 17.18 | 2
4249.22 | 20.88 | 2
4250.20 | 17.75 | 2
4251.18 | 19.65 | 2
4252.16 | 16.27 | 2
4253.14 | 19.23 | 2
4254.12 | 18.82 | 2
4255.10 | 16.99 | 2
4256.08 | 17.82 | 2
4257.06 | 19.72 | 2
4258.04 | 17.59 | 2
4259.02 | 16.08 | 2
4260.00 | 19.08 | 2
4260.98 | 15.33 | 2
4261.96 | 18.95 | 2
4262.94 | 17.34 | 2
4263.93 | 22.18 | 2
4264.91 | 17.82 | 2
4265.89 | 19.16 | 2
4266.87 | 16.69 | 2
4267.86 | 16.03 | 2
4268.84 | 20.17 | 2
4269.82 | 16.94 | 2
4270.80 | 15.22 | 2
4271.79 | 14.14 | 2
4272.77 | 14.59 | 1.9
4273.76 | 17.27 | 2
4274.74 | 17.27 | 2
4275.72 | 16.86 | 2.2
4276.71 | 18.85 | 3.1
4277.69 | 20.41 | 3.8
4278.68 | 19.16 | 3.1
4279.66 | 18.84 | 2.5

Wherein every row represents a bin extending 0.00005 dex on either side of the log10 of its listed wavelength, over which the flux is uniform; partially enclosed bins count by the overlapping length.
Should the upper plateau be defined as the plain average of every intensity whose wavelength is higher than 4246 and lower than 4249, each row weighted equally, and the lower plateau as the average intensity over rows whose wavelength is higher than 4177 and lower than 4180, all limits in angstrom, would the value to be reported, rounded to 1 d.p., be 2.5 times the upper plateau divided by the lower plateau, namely 2.6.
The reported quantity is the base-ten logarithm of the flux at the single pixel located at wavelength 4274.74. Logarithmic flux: 1.24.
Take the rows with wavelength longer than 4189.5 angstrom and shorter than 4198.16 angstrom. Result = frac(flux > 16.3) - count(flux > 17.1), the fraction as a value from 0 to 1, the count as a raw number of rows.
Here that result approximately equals -1.7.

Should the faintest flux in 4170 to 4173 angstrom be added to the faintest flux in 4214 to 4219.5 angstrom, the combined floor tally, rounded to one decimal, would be 28.1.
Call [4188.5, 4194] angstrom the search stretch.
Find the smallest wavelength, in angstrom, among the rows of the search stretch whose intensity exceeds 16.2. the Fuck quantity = 4189.96 angstrom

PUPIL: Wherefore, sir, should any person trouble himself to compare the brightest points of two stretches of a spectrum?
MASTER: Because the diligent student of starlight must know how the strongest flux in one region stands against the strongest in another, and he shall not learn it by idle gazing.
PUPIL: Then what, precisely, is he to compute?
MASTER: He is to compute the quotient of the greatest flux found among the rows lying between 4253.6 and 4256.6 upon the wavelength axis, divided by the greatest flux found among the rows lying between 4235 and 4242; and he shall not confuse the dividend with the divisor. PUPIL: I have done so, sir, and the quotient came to 0.94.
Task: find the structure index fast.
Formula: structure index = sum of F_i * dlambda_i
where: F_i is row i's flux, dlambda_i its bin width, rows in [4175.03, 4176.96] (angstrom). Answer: 29.6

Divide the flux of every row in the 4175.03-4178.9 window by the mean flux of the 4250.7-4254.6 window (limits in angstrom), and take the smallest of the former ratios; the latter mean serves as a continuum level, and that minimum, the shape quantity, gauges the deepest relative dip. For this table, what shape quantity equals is 0.78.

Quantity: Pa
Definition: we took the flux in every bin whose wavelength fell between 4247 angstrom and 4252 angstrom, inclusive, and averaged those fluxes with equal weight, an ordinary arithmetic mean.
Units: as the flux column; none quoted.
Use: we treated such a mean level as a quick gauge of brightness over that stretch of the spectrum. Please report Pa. 18.3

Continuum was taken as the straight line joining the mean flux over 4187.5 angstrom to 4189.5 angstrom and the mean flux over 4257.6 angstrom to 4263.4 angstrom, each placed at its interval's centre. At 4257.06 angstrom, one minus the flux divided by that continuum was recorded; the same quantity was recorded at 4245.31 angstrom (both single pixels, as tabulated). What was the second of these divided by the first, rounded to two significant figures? 1.0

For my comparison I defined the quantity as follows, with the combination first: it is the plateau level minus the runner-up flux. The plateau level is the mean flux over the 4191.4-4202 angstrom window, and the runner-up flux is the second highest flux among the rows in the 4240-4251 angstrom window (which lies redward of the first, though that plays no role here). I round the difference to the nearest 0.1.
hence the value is -5.2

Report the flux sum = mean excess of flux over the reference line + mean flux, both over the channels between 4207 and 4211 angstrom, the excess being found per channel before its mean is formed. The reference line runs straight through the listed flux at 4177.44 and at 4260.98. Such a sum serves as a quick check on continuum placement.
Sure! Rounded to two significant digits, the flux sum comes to 19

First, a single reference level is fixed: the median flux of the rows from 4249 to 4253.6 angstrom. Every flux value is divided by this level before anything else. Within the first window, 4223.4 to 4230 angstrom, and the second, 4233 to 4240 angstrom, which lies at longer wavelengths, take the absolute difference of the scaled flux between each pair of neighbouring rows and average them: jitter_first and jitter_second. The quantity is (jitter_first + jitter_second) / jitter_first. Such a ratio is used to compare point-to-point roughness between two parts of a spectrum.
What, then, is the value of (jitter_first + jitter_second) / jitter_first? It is 1.99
